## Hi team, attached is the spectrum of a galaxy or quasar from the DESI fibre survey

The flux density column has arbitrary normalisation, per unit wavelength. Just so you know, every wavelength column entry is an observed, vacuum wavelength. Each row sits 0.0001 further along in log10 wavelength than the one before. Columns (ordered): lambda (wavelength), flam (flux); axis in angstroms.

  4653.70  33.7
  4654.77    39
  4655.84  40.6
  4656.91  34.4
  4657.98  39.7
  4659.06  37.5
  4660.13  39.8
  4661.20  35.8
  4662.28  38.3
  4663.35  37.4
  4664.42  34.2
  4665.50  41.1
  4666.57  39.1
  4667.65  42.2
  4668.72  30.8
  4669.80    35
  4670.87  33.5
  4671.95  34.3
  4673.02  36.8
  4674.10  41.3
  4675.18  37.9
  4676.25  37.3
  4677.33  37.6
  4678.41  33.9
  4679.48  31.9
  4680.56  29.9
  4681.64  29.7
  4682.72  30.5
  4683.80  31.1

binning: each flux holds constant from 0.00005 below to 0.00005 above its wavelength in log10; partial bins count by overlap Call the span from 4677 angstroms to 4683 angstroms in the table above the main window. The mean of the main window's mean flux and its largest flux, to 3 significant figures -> 34.9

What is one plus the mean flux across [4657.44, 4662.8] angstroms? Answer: 39.2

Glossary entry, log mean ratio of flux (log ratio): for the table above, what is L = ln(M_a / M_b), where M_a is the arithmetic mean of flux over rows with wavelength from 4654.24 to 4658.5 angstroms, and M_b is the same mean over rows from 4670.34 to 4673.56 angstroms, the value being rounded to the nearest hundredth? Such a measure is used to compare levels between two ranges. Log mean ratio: 0.10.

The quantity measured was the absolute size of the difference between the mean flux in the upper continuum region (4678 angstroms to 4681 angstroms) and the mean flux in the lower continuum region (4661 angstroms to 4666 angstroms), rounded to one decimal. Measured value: 5.5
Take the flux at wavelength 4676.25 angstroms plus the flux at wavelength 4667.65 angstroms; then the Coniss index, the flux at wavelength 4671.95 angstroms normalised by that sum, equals 0.43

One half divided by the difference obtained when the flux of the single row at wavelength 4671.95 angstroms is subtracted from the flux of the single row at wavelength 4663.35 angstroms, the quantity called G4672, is 0.16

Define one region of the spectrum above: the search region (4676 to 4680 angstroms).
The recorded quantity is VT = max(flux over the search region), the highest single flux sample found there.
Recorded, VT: 37.6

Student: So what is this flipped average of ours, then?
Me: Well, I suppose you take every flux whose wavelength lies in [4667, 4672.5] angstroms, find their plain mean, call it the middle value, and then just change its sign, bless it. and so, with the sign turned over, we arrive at -35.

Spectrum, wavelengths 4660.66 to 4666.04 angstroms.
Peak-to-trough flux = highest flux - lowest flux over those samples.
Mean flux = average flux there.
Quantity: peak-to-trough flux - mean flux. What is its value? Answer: -30.5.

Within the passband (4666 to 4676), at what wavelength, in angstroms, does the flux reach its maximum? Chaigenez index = 4667.65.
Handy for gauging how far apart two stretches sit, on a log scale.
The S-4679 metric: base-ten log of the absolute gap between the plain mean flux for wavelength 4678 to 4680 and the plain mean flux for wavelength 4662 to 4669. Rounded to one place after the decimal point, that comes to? 0.7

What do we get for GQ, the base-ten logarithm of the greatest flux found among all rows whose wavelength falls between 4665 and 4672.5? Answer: 1.63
